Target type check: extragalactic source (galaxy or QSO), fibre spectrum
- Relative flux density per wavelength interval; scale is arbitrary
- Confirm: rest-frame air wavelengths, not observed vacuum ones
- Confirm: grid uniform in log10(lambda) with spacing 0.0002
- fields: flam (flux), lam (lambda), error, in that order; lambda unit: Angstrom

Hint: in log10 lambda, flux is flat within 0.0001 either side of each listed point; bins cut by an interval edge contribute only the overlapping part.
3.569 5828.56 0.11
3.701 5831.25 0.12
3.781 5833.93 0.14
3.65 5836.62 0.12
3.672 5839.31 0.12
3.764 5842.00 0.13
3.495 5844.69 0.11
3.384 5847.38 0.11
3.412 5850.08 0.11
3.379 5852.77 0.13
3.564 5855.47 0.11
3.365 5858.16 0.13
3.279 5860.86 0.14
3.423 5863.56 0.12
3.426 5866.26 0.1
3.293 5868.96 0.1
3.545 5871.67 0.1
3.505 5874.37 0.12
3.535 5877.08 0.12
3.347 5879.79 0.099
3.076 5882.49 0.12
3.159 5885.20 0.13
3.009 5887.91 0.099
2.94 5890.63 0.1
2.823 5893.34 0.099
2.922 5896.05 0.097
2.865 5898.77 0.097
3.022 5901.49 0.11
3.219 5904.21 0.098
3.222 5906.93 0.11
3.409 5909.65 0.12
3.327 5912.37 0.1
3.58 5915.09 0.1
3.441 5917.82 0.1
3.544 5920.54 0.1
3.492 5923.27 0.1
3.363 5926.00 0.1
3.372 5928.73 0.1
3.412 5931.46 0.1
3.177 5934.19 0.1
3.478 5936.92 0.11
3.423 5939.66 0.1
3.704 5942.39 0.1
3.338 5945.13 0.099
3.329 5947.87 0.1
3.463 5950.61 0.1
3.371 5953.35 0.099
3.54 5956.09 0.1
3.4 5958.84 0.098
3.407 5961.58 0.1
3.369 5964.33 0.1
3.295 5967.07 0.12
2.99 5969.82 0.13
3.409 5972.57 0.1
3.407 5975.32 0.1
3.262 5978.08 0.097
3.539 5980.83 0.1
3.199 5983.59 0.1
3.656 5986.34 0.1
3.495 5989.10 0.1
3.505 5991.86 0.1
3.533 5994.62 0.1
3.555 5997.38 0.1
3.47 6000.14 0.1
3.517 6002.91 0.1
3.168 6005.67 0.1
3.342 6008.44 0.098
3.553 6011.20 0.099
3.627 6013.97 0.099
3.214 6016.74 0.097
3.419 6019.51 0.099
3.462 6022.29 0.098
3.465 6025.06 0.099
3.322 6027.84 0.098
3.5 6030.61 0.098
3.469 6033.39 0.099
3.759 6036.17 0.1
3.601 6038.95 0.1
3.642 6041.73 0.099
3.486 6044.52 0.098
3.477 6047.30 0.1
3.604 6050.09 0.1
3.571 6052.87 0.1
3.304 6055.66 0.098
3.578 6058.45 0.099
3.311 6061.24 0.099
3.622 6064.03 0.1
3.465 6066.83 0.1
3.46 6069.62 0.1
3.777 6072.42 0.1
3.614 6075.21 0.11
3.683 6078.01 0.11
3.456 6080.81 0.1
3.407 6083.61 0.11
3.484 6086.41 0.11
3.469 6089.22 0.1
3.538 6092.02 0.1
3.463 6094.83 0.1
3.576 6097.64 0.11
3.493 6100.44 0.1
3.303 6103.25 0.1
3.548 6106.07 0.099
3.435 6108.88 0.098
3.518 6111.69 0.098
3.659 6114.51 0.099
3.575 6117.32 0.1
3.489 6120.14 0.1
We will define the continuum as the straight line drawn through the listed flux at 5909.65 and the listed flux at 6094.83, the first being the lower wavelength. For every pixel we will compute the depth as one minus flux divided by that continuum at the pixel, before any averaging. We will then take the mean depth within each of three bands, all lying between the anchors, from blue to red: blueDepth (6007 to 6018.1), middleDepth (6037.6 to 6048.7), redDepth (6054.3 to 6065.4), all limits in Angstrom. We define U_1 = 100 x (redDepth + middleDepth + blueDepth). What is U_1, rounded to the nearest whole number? -3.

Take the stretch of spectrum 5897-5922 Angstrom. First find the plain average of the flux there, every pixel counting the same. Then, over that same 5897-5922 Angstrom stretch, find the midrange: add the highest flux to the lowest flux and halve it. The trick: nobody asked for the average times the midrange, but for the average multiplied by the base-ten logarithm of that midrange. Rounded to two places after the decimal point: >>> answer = 1.67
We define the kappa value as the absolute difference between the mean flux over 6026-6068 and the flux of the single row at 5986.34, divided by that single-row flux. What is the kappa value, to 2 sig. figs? 0.039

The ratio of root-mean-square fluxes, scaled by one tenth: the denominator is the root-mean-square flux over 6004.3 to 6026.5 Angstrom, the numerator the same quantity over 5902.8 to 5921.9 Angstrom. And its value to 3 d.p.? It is 0.100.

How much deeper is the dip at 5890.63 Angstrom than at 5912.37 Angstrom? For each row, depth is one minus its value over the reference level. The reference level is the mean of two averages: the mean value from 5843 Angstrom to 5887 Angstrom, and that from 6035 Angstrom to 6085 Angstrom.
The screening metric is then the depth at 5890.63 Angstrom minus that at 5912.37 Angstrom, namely 0.11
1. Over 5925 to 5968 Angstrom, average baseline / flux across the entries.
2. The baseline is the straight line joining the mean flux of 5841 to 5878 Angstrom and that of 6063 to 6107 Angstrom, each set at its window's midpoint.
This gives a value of 1.02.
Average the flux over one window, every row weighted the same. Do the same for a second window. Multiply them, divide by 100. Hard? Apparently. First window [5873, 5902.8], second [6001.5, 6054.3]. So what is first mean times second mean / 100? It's 0.108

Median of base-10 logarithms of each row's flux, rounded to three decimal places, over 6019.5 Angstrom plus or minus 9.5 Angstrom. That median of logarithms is 0.539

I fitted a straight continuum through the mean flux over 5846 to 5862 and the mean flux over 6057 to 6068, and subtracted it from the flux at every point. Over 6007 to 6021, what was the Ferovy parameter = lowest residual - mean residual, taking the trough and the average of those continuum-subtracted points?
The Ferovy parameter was -0.22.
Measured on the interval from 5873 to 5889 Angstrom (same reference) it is -0.27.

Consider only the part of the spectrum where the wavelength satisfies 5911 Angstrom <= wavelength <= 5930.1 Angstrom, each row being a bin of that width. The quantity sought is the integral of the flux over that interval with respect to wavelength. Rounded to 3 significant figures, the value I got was 65.8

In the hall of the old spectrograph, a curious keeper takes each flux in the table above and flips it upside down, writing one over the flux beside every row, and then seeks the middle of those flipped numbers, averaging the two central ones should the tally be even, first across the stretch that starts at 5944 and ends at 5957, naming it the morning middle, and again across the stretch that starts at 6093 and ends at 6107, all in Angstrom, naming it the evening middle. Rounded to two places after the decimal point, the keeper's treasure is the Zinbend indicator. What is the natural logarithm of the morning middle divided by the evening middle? 0.04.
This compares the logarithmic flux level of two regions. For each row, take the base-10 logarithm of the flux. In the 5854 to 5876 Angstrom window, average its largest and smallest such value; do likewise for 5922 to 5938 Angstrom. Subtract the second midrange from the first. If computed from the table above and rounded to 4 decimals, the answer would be 0.0113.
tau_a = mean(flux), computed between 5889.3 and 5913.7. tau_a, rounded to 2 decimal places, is 3.08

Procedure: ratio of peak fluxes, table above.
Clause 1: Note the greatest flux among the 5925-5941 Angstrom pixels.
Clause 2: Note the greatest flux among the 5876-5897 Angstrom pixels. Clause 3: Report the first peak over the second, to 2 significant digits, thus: 0.98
